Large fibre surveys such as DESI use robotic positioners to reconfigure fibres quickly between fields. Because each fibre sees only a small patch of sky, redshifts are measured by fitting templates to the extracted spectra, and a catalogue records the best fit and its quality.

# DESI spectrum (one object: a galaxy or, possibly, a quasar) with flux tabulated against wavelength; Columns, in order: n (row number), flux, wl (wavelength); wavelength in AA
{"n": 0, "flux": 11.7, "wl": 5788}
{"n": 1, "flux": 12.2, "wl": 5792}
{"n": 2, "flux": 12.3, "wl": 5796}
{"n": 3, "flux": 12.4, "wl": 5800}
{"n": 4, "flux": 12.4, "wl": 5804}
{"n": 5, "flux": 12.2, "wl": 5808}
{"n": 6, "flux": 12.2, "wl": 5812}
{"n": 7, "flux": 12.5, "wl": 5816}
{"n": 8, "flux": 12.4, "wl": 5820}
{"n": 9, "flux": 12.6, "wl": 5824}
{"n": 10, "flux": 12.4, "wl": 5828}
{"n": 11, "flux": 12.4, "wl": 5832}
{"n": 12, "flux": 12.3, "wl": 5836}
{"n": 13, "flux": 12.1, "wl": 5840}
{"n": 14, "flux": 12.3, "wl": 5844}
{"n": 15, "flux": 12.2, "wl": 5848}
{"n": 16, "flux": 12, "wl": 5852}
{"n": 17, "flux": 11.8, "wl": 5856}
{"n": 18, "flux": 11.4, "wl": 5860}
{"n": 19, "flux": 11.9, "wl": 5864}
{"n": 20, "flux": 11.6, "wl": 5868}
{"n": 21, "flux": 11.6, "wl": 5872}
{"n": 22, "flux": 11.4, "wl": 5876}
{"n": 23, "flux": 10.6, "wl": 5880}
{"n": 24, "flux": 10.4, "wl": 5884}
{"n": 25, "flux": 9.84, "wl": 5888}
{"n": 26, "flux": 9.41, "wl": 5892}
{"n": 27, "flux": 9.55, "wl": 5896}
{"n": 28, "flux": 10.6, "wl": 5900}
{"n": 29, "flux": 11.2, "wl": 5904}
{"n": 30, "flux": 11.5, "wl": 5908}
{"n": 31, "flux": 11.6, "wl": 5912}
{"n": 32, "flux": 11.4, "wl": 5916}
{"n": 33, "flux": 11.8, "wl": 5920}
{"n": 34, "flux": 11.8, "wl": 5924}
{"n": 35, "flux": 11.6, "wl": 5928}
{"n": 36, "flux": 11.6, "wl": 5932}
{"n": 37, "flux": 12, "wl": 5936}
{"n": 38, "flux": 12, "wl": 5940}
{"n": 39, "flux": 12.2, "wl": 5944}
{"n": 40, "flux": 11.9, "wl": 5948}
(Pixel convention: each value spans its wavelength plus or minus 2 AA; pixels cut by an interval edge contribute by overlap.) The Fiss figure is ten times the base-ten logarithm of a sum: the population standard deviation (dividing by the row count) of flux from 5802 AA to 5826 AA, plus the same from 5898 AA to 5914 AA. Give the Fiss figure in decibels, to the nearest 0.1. -2.7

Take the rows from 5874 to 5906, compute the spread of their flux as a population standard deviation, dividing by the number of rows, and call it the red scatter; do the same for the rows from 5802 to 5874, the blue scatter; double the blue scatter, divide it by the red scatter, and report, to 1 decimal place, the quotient 1.0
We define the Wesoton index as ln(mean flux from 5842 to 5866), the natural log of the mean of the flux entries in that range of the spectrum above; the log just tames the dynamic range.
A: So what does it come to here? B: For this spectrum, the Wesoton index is 2.48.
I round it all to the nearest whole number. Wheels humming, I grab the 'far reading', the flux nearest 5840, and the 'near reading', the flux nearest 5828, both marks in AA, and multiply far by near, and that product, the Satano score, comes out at 150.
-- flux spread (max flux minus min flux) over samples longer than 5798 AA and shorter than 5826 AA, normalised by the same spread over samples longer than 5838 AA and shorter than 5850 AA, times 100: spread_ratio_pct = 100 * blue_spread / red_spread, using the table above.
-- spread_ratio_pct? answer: 200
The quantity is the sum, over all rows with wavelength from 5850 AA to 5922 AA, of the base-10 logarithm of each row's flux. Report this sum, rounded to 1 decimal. 18.8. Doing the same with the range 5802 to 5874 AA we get 19.5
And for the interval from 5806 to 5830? 6.6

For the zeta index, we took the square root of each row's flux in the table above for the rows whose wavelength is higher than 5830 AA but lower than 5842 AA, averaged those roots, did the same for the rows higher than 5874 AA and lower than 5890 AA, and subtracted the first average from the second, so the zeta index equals -0.25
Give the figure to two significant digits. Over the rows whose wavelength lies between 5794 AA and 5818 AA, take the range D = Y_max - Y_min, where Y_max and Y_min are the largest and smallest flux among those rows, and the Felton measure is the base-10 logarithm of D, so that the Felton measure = -0.52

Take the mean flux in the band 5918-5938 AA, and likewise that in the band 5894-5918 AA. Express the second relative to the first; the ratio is 0.93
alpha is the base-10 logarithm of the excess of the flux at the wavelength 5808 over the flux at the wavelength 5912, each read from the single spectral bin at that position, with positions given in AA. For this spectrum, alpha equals -0.22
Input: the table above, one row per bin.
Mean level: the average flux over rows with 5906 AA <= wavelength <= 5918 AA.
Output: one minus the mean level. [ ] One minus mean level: -10.5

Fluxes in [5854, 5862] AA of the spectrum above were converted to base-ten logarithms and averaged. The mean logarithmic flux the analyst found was 1.06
